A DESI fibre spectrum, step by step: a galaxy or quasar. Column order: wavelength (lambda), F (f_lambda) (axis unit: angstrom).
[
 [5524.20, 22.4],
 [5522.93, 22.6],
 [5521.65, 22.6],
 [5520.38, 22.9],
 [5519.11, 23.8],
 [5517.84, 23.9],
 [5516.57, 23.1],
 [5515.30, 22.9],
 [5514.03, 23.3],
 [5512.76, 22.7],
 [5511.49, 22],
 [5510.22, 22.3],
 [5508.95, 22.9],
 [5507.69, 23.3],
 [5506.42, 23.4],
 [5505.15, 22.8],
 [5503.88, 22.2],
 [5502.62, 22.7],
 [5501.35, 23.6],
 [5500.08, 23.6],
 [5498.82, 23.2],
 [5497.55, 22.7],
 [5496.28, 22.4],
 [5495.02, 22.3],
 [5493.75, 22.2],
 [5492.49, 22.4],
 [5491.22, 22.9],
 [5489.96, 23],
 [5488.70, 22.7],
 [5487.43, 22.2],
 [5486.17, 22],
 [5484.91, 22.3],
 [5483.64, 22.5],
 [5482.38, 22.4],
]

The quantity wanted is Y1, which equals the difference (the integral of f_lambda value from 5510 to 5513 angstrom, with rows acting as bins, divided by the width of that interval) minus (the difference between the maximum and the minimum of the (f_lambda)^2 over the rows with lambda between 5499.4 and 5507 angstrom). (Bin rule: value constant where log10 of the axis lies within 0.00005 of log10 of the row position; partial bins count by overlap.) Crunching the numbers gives -42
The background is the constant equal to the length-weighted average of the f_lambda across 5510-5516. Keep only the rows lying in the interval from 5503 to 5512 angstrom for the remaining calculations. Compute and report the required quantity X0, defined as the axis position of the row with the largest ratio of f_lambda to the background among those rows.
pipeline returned 5506.42 angstrom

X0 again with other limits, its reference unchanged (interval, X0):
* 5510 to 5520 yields 5517.84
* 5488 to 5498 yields 5489.96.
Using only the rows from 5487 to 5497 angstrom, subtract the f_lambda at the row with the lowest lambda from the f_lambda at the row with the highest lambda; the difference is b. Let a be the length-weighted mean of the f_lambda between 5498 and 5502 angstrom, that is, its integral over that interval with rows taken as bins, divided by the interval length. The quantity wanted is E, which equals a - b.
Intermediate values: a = 23.4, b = 0.2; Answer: 23.20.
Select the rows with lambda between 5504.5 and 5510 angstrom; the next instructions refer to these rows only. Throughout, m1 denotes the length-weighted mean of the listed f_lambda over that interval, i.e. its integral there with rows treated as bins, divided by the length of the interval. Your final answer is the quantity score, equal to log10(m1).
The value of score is 1.36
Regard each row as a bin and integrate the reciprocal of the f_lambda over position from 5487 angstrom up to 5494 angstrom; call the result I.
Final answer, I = 0.310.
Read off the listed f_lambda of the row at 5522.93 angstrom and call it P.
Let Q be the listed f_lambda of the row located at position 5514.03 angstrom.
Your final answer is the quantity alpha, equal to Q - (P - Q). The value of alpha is 24.0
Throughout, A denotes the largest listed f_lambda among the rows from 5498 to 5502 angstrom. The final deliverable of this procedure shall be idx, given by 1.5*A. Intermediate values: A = 23.6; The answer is 35.4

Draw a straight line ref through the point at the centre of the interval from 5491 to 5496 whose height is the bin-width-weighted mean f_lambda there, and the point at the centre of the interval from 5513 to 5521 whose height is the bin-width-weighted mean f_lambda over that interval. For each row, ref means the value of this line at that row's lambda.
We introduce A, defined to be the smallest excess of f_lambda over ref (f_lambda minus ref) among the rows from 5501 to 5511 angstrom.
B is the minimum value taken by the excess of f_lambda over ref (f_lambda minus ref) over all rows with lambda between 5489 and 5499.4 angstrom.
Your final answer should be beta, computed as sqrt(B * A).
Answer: 0.40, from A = -0.74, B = -0.22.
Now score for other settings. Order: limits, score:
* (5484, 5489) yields 1.35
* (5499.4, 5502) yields 1.37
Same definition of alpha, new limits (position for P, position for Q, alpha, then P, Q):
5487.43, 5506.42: 24.6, 22.2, 23.4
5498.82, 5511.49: 20.8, 23.2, 22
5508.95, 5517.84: 24.9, 22.9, 23.9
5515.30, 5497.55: 22.5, 22.9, 22.7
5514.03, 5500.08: 23.9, 23.3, 23.6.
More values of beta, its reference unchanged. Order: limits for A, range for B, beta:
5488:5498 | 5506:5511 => 0.40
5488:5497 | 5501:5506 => 0.36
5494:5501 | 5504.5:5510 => 0.12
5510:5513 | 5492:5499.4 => 0.49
